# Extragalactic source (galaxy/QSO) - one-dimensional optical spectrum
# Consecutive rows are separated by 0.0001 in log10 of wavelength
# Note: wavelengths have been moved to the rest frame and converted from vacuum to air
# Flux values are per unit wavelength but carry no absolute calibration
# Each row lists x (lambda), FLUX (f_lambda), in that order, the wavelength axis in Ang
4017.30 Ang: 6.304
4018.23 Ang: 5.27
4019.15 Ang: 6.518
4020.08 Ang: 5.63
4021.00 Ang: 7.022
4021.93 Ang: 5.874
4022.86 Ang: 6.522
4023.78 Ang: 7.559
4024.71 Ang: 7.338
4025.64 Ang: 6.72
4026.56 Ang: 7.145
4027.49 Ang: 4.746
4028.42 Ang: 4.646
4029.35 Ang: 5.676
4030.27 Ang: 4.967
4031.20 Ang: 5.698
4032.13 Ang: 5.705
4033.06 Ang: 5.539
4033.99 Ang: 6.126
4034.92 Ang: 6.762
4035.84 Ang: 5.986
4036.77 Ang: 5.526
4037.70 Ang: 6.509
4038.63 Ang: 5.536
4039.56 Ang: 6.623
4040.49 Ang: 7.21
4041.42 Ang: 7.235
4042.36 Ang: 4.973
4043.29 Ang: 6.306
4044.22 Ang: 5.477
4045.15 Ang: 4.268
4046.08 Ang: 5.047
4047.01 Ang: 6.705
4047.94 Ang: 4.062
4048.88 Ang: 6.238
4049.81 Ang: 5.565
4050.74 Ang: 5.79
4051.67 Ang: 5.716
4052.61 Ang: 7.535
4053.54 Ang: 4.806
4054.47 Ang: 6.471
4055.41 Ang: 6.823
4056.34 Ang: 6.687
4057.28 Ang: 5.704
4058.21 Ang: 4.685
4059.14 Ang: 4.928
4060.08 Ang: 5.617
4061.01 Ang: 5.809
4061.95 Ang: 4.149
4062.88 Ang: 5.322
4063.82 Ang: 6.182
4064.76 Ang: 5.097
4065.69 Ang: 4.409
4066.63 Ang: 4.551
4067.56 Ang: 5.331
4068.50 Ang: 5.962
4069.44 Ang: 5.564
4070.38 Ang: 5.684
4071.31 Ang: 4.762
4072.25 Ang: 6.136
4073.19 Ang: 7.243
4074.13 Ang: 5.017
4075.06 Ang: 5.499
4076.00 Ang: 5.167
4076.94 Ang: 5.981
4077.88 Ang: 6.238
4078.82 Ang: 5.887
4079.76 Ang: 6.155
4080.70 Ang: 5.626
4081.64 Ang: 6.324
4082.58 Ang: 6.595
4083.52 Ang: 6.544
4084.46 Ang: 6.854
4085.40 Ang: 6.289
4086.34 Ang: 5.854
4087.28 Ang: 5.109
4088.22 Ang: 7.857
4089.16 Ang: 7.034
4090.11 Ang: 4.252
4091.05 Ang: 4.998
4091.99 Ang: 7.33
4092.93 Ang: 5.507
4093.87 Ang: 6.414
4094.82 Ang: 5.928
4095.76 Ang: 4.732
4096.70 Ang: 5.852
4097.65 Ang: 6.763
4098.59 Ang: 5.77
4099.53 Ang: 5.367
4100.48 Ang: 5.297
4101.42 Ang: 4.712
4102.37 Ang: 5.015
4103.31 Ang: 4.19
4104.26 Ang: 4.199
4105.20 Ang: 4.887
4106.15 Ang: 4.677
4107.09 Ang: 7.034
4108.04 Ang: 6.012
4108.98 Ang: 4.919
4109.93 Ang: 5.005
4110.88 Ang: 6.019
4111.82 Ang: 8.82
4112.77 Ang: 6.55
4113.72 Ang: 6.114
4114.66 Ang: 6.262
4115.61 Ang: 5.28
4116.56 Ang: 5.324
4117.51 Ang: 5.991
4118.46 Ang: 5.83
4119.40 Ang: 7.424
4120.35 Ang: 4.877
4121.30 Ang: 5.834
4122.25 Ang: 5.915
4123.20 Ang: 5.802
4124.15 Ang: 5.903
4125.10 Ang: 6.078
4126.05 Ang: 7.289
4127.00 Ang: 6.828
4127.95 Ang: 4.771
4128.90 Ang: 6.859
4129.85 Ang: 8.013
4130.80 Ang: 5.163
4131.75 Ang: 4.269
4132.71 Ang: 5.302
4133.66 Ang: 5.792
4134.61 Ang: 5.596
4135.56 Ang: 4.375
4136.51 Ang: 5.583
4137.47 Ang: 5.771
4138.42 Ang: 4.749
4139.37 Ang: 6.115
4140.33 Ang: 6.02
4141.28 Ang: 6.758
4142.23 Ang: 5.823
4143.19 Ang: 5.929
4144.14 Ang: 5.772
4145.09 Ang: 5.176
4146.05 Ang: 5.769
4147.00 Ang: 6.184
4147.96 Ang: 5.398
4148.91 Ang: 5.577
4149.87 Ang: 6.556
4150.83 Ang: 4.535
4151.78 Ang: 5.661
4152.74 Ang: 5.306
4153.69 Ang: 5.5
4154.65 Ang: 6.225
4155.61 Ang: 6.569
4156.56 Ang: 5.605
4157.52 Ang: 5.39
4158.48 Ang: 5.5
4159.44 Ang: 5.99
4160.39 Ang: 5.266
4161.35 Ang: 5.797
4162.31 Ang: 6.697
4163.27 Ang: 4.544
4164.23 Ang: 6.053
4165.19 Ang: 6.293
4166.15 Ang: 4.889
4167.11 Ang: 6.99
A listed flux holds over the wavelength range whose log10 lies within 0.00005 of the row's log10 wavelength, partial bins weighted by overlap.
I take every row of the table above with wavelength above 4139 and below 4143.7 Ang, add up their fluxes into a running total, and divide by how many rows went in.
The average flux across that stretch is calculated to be 6.1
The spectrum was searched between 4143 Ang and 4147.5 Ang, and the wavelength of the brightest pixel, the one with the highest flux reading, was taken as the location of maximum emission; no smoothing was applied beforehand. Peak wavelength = 4147.00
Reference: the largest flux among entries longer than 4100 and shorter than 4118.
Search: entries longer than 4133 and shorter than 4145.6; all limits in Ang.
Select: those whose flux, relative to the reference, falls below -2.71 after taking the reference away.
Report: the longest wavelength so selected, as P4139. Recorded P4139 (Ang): 4145.09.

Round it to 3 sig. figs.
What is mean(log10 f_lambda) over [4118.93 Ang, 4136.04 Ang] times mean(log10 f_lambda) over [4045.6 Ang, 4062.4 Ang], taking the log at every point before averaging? 0.572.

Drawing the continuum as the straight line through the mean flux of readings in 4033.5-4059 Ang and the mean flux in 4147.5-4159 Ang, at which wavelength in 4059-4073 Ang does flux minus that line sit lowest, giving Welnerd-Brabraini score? 4061.95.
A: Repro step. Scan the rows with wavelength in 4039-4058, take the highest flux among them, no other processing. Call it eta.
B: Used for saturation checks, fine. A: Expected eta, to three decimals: 7.535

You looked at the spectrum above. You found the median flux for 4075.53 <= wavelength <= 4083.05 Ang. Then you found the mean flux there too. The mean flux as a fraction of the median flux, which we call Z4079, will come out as 0.99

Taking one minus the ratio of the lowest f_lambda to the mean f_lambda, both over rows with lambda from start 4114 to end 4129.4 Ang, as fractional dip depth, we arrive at 0.21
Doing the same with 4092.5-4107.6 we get 0.22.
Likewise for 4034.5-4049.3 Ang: 0.31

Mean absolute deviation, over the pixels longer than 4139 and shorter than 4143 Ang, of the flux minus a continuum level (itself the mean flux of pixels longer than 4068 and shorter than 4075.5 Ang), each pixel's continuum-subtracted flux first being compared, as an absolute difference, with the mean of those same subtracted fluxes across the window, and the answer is 0.29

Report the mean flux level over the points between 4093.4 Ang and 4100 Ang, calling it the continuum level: 5.83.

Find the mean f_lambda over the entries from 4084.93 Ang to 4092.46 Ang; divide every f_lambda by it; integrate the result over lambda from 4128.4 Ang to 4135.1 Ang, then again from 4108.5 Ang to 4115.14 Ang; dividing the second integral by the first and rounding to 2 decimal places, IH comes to 1.06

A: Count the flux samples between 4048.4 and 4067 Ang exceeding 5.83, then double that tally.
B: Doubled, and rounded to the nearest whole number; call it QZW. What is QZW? 12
